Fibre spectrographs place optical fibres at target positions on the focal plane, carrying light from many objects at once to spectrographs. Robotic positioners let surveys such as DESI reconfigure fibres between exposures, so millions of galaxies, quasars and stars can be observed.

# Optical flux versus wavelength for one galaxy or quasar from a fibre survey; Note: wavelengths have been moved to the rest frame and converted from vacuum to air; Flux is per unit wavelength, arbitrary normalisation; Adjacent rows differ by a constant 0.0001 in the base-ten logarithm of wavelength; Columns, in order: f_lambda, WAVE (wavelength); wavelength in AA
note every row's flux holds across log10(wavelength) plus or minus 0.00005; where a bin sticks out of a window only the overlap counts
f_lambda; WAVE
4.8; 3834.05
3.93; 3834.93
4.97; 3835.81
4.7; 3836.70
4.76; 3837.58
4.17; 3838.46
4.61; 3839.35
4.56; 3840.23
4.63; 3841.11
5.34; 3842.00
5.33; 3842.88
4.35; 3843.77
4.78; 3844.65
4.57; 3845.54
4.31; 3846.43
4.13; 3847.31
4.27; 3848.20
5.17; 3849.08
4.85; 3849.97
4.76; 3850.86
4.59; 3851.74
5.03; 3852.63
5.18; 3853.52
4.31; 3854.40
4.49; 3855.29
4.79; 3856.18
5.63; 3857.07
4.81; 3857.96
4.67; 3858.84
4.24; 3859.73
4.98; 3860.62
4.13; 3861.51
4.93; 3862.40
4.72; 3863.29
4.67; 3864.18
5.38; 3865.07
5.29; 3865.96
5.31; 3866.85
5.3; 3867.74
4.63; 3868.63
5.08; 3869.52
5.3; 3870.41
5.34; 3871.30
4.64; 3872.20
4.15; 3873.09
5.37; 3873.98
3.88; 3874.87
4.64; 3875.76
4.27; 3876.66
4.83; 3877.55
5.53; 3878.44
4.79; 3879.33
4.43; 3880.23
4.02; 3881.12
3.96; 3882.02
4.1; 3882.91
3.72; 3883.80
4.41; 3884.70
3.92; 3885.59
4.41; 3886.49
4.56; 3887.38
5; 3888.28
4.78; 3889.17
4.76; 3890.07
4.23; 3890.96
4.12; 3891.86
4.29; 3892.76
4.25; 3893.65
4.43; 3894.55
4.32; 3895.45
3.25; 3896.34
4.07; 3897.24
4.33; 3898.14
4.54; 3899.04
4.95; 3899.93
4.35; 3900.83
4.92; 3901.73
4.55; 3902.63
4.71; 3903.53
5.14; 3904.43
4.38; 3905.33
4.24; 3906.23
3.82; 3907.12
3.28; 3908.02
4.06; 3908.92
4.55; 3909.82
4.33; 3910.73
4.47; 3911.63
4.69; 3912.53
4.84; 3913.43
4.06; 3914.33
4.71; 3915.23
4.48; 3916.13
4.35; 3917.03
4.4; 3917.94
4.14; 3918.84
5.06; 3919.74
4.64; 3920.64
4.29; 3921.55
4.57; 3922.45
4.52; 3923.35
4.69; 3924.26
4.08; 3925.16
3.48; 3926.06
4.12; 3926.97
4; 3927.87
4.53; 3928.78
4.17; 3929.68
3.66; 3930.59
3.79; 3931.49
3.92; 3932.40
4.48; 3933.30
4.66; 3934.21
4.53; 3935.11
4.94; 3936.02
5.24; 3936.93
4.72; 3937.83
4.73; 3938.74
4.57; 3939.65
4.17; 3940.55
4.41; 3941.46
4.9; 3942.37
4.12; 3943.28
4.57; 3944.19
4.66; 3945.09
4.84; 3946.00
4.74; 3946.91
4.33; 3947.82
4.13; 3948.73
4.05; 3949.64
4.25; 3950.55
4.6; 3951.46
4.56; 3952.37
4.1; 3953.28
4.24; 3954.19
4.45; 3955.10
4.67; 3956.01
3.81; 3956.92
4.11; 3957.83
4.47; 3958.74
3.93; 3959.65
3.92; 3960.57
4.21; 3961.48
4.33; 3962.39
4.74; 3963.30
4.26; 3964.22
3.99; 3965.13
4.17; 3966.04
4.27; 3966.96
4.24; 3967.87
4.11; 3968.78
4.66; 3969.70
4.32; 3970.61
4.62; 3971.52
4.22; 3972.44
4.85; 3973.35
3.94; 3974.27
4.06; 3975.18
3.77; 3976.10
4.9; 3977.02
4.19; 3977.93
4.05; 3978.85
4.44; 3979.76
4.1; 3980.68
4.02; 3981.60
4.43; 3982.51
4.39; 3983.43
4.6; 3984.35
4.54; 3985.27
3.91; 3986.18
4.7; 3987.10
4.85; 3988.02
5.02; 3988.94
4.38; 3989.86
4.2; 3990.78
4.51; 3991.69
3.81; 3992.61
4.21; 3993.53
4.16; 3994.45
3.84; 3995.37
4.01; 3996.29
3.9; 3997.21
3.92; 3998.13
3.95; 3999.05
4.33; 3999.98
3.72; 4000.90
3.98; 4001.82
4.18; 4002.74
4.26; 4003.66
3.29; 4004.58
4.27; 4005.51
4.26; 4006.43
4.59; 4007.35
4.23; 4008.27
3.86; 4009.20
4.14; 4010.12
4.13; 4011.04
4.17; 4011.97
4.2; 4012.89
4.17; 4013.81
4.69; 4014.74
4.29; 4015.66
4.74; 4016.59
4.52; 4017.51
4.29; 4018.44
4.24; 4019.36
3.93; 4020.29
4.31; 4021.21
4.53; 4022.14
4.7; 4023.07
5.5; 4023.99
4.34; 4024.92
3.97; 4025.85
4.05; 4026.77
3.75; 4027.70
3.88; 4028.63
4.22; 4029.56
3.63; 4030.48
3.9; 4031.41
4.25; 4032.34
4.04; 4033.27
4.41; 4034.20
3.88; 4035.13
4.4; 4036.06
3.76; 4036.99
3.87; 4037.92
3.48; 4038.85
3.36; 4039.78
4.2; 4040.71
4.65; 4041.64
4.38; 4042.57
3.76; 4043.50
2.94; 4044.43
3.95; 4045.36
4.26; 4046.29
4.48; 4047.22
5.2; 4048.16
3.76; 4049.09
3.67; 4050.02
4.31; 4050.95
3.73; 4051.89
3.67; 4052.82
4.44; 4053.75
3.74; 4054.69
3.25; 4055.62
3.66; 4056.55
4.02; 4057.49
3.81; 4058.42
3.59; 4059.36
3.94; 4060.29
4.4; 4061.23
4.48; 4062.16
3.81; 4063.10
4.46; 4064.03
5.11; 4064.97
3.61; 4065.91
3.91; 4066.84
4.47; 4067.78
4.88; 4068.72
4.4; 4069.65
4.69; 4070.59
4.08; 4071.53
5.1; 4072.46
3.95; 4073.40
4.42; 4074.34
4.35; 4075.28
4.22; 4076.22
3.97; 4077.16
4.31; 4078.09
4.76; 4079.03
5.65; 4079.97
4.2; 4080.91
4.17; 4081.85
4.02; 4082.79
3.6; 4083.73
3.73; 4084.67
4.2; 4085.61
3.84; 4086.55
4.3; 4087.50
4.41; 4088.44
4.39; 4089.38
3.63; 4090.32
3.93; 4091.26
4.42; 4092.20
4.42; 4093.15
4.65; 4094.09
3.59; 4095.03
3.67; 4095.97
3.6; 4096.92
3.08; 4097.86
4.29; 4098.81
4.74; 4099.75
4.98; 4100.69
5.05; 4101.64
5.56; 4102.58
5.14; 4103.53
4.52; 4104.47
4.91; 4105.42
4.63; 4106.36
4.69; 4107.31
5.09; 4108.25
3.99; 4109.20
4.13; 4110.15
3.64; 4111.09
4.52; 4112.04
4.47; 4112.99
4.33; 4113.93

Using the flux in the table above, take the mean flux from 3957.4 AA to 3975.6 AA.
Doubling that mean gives 8.54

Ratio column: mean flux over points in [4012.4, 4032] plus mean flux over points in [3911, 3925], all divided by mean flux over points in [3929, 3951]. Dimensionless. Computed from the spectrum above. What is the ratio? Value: 1.98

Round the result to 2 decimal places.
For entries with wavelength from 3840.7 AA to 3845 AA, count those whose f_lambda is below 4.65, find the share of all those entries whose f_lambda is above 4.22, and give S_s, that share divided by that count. 0.50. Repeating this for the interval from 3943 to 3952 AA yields 0.10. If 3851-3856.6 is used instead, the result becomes 0.33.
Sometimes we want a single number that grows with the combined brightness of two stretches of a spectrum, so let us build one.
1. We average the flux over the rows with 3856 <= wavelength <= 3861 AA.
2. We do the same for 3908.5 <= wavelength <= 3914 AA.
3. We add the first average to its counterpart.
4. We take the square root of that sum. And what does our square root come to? 3.06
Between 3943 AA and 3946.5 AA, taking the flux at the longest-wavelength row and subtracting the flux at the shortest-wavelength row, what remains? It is 0.72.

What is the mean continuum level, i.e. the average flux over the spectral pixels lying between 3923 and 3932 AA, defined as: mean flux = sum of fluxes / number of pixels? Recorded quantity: 4.10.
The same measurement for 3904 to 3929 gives 4.35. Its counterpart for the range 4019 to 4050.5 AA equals 4.11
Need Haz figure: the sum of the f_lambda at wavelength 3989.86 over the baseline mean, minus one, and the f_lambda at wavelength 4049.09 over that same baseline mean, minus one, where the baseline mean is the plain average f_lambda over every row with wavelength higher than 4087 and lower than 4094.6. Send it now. -0.1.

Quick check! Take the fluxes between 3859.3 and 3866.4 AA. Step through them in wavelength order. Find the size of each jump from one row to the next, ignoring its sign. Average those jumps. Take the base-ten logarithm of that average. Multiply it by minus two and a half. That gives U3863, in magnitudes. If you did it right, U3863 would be 0.77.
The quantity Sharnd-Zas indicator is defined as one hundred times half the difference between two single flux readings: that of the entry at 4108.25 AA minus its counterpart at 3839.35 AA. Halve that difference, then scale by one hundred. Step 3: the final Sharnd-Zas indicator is 24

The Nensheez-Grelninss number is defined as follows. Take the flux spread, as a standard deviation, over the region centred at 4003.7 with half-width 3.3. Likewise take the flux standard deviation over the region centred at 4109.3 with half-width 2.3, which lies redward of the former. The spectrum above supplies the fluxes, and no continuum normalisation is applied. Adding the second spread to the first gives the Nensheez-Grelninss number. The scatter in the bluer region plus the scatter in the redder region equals 0.9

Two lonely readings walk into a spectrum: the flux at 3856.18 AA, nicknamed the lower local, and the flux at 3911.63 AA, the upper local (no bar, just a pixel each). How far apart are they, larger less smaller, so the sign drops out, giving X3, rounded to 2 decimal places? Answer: 0.32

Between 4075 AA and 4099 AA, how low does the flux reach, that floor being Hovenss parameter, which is 3.08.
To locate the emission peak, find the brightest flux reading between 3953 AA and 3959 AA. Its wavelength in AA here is 3956.01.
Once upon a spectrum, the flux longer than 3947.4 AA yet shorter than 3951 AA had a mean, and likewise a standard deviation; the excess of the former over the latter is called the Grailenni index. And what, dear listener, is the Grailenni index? 4.1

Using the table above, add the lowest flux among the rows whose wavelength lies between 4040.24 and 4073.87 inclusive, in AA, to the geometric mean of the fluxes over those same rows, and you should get 7.0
